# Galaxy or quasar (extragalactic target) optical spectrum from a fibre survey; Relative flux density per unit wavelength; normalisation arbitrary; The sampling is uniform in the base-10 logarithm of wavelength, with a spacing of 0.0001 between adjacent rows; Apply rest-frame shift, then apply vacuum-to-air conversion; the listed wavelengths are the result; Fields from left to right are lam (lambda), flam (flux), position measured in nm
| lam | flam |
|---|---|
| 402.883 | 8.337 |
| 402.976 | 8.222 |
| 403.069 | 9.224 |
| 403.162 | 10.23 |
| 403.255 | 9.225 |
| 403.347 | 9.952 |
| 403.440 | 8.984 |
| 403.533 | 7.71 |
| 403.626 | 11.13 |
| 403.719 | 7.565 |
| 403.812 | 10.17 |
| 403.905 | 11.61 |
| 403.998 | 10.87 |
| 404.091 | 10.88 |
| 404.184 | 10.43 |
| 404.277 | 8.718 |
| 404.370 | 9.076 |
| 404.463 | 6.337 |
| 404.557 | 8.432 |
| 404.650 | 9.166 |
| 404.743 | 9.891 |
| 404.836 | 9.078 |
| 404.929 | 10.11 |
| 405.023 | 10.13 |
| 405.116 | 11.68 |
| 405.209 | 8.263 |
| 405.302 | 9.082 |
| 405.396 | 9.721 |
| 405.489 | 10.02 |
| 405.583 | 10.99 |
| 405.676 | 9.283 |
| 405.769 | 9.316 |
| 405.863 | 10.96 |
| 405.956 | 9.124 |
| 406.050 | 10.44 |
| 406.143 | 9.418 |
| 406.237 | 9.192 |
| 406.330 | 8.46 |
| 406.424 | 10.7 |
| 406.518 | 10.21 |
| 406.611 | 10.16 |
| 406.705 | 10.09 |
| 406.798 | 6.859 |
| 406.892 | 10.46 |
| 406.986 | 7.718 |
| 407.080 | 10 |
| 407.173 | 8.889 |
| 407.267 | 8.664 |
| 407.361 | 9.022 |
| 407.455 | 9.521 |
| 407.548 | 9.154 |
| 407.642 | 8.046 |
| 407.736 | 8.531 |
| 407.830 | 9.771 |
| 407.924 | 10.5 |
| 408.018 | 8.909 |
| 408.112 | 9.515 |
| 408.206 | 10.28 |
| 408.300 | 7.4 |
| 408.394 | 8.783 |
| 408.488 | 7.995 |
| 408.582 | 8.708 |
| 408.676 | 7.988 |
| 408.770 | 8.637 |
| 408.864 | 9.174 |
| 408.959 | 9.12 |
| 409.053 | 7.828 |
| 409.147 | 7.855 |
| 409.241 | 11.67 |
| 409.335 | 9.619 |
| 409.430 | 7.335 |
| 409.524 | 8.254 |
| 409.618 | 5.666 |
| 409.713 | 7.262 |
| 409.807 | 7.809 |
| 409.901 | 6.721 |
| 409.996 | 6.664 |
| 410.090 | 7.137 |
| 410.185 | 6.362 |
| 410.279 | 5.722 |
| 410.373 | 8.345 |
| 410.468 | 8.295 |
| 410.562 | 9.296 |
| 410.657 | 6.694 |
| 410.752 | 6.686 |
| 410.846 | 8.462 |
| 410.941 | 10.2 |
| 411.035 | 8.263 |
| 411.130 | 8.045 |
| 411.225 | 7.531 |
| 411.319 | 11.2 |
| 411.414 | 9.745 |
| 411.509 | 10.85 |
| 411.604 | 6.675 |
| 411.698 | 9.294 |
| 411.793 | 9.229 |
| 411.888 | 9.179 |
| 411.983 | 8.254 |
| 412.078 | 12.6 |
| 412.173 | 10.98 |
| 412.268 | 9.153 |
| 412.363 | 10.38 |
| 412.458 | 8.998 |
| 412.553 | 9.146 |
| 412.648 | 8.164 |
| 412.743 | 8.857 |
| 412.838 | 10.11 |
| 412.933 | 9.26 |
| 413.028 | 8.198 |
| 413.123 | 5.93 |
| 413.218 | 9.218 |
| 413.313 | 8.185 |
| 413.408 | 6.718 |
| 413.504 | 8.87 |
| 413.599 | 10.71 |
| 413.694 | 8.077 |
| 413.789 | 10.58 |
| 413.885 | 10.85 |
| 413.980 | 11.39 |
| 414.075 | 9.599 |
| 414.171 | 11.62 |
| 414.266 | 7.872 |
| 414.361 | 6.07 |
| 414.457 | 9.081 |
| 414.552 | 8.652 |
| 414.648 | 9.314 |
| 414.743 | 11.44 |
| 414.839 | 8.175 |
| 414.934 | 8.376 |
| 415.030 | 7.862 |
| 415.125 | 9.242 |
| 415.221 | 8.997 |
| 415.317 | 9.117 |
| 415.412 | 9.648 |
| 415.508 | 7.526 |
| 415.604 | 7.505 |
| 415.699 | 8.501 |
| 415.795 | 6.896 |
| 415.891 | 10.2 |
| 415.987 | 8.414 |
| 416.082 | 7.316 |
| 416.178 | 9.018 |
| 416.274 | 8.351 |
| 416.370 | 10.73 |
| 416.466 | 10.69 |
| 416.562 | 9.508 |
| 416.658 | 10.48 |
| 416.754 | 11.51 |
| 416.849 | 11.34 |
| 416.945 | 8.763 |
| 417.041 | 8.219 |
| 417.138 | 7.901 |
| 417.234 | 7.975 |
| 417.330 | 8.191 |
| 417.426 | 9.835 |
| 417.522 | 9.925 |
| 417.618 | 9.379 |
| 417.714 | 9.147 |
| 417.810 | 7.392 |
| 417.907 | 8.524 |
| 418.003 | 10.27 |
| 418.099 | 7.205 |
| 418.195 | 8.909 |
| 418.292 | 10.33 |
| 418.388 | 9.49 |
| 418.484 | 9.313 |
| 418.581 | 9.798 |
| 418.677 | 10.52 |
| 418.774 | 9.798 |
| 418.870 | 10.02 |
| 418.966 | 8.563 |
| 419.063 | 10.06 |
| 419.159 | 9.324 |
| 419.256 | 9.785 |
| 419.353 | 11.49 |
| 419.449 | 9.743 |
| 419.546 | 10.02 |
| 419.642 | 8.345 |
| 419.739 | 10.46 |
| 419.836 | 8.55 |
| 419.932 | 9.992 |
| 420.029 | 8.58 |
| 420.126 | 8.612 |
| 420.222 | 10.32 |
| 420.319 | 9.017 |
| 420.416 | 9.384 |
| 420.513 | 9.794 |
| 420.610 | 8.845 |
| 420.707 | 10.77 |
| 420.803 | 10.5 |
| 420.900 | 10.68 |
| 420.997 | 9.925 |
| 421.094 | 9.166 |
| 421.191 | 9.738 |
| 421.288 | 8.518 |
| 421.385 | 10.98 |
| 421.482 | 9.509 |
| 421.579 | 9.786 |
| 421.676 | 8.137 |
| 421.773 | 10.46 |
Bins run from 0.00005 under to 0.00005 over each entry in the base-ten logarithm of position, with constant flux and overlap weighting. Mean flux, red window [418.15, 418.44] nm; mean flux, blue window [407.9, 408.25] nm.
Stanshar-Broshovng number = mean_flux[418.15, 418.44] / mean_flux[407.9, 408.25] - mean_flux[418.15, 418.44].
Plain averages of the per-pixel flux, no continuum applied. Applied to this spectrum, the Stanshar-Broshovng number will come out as -8.60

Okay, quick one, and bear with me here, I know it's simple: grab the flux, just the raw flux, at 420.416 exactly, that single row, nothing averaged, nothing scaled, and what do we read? 9.384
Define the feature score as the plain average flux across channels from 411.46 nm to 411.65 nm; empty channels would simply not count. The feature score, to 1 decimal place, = 8.8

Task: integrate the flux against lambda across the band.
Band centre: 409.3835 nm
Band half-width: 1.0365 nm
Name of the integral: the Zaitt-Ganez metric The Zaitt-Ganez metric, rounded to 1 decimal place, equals 16.5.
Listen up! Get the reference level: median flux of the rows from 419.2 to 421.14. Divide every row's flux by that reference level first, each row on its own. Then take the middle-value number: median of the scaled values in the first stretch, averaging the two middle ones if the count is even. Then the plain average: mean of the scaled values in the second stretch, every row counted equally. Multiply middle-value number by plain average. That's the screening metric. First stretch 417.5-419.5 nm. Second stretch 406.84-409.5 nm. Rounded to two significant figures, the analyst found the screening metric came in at 0.91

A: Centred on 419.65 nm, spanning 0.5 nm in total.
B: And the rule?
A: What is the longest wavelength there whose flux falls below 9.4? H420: 419.836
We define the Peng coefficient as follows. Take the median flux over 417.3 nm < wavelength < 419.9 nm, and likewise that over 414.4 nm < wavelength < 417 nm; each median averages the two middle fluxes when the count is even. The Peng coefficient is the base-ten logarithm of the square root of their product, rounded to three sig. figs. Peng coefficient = 0.972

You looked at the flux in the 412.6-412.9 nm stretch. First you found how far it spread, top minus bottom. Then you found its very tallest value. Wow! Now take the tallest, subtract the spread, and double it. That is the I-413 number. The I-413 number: 16.3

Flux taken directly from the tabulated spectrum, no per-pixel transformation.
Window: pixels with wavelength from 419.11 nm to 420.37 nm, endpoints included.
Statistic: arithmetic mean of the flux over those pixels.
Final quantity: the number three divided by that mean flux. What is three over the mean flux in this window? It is 0.314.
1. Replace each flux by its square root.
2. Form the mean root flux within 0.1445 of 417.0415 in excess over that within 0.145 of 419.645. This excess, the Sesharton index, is -0.22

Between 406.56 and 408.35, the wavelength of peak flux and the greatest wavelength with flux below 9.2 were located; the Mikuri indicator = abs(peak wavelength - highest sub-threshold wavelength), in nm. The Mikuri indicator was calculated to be 0.38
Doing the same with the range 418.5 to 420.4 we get 0.97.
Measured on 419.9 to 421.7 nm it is 0.29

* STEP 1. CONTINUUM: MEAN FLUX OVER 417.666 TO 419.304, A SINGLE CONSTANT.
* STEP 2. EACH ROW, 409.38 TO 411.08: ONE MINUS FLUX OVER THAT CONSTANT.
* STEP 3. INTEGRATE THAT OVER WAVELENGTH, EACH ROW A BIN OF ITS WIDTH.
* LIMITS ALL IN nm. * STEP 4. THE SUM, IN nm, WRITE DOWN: 0.33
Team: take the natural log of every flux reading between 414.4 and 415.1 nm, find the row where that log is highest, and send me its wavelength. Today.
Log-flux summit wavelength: 414.743 nm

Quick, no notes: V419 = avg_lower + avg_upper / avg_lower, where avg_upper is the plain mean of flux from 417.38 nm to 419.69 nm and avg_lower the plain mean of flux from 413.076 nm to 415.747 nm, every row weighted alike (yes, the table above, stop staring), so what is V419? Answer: 10.0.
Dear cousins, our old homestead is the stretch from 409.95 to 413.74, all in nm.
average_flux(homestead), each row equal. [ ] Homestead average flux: 8.64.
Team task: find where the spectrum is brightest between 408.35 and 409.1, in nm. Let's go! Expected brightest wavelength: 408.864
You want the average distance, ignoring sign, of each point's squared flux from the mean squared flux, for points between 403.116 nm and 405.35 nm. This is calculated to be 20.0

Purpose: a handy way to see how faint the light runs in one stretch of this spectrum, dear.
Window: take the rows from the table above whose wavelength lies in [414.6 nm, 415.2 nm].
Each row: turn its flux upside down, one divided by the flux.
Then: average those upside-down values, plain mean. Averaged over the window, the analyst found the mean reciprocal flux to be 0.112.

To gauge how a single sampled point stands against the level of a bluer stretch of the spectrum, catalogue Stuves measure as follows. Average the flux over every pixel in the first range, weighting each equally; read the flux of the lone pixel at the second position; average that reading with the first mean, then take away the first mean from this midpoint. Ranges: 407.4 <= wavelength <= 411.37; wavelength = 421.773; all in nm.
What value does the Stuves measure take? 1.1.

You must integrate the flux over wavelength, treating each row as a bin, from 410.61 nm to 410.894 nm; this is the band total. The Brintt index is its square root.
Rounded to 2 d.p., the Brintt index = 1.44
